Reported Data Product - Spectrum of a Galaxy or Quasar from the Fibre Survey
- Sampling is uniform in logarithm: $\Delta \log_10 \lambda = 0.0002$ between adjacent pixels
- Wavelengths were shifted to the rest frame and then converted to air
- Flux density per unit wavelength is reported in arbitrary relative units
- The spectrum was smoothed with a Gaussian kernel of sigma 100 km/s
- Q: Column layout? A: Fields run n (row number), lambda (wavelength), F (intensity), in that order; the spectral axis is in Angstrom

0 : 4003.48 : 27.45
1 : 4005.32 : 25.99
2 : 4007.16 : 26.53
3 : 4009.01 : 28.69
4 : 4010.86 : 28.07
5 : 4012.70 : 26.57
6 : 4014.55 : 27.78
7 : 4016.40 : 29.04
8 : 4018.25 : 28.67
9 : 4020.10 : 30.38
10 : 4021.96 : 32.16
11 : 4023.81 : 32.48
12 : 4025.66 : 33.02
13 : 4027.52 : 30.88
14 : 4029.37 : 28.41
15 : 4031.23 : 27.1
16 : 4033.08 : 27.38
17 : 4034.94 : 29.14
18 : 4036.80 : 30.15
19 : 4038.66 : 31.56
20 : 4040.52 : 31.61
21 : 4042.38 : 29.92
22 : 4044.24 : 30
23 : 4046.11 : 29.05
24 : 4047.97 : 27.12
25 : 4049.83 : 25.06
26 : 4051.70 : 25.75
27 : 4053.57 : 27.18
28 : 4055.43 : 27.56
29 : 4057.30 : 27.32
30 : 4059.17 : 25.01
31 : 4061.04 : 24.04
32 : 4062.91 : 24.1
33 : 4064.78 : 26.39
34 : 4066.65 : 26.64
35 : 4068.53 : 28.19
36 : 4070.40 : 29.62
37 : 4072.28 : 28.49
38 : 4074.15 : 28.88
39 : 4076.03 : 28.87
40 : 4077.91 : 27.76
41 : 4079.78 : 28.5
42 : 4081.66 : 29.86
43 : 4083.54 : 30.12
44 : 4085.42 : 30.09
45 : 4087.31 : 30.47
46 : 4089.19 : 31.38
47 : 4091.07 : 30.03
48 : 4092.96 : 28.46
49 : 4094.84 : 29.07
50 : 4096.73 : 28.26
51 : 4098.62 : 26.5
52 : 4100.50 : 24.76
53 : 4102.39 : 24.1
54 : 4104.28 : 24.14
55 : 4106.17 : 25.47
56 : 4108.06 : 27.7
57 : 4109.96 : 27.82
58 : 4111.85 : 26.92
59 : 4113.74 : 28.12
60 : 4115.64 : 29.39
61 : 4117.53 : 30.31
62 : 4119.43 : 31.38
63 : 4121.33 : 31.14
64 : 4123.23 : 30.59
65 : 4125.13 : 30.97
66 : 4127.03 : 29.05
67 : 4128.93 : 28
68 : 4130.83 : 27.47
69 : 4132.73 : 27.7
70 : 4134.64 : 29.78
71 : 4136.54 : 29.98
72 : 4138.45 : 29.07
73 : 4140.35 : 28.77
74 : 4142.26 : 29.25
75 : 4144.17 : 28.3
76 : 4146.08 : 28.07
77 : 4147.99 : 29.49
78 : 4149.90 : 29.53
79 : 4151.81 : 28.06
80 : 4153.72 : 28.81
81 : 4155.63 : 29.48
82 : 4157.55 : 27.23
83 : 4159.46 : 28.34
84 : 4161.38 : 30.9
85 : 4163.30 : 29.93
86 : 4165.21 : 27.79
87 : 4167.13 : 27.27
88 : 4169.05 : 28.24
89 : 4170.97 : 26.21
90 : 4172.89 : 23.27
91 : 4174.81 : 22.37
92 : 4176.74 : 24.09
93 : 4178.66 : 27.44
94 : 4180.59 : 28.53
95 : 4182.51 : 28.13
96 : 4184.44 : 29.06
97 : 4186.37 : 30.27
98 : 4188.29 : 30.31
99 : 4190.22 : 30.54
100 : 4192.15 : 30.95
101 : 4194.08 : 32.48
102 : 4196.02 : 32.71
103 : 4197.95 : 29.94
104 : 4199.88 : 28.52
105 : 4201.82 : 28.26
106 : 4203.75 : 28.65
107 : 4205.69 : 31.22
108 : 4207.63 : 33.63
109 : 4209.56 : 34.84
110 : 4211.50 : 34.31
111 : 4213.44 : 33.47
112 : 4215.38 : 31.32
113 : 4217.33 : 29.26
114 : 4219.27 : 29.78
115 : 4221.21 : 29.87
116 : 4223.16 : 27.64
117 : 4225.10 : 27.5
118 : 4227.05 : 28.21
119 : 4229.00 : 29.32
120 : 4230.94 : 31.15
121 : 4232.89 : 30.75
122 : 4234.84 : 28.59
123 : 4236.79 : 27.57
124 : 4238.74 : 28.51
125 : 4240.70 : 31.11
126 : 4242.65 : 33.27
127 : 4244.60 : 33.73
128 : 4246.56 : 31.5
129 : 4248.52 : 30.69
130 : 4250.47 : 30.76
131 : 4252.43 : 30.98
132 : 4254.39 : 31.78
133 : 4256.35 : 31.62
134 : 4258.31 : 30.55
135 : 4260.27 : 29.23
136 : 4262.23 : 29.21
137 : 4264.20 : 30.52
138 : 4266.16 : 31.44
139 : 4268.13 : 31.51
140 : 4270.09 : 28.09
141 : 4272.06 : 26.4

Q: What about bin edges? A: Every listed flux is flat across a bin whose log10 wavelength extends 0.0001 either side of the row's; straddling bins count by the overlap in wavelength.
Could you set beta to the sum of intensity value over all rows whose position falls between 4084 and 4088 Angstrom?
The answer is 60.6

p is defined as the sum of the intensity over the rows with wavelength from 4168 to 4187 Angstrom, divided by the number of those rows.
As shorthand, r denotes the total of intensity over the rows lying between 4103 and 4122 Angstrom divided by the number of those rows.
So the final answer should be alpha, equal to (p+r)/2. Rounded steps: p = 26.8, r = 28.2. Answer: 27.5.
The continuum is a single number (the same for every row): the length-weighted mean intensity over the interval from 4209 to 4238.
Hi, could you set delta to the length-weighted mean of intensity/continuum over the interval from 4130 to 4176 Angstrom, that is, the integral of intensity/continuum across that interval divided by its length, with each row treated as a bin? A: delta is 0.93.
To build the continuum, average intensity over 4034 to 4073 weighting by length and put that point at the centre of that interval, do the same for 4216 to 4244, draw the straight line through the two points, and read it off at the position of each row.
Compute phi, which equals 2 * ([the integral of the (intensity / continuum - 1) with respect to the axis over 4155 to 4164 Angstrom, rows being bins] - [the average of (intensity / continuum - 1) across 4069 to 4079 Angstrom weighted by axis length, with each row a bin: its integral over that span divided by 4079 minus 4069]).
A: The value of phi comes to 0.1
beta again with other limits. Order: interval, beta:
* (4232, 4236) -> 59.3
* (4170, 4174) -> 49.5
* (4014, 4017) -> 56.8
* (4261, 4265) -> 59.7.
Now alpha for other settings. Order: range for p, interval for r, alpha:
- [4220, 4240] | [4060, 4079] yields 28.1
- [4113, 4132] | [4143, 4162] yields 29.2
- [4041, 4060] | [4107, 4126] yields 28.4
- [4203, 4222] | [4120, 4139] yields 30.5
